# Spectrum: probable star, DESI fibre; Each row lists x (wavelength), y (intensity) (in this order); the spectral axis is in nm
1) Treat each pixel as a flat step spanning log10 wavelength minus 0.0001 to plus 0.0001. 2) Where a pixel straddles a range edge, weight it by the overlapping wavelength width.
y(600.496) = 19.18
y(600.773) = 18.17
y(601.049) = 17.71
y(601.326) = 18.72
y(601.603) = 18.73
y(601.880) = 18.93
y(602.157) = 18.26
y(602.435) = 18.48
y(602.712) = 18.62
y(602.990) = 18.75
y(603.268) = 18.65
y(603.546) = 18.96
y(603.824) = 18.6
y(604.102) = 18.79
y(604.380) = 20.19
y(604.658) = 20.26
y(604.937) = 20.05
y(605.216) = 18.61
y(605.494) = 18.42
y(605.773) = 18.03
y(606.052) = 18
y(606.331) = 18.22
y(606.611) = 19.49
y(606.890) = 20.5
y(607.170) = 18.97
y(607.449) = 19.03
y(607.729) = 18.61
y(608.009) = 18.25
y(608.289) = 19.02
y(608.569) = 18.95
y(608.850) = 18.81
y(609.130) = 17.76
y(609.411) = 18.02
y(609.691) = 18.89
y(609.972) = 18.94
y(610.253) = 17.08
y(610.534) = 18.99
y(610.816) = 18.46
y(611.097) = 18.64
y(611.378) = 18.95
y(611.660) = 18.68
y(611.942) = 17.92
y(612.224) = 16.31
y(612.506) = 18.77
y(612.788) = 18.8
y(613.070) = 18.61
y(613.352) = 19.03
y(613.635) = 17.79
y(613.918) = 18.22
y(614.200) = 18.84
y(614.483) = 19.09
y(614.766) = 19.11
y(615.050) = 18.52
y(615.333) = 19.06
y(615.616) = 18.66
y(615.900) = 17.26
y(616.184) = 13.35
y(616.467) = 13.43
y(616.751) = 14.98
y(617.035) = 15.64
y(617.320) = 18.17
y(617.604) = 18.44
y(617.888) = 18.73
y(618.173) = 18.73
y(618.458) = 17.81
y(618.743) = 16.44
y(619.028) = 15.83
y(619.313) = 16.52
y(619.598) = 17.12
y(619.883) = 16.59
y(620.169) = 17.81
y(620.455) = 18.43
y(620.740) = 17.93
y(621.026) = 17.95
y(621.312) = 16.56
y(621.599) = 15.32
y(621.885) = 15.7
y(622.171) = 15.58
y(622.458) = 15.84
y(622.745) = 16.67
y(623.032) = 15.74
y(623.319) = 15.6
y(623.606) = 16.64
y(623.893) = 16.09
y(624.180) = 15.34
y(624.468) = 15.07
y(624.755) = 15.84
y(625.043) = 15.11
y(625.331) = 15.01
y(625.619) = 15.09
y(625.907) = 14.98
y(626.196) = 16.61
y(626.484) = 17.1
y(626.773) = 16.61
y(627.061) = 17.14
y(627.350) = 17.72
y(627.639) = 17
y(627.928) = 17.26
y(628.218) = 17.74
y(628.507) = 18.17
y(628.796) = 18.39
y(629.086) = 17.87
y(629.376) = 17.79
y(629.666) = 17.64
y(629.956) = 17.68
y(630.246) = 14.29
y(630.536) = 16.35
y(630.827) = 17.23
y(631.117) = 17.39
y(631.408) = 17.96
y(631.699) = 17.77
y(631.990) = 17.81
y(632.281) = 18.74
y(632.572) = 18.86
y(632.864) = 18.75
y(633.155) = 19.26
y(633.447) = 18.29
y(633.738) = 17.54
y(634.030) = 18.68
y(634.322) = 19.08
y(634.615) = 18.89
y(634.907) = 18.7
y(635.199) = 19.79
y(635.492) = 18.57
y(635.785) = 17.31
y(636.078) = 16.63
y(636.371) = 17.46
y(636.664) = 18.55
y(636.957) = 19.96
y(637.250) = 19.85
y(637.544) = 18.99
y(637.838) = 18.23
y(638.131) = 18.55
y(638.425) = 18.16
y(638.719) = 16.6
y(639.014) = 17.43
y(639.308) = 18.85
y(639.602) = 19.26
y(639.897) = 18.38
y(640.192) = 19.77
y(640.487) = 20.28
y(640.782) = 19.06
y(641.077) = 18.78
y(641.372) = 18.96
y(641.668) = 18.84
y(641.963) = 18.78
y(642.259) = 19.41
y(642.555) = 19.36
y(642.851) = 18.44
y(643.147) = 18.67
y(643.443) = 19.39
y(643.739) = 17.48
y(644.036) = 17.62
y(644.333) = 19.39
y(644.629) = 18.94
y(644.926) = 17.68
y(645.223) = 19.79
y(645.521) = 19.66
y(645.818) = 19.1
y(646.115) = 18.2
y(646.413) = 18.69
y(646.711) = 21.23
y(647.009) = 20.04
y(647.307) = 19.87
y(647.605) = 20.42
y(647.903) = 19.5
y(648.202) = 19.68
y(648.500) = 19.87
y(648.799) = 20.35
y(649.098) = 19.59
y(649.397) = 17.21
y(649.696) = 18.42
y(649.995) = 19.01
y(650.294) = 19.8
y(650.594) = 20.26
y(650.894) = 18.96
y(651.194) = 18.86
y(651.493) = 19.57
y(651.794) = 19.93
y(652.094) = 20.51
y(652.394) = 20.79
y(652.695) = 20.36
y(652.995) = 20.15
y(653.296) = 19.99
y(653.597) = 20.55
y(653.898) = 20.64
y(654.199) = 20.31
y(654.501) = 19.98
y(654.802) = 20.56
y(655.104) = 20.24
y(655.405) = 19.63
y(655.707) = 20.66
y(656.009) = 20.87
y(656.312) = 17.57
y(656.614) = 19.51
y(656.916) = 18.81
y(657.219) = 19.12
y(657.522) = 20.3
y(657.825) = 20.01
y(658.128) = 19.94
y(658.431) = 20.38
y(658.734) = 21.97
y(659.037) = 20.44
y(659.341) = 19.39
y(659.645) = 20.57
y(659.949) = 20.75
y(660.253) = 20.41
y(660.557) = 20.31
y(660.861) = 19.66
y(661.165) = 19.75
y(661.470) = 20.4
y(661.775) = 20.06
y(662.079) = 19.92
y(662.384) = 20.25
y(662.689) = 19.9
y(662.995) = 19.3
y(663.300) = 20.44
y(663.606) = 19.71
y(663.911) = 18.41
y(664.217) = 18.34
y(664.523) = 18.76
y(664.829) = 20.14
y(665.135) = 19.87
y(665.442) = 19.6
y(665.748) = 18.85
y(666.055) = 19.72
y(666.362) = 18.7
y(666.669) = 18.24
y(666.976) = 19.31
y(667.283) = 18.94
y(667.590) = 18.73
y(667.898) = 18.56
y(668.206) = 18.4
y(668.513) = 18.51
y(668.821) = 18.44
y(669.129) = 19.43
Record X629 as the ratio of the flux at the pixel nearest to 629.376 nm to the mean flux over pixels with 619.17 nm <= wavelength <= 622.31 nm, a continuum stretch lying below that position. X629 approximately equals 1.05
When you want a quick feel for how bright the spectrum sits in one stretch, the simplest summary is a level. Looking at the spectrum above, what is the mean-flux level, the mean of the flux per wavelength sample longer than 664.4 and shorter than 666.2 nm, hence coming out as 19.5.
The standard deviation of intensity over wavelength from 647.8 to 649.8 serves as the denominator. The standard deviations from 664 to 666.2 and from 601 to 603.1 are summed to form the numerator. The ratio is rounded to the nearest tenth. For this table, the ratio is 1.0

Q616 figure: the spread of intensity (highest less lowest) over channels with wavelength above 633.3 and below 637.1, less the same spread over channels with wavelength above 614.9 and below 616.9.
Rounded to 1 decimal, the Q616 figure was -2.4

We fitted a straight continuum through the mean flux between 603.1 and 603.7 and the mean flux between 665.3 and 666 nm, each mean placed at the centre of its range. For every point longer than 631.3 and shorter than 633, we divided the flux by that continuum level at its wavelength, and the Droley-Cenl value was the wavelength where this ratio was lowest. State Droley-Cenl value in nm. 631.699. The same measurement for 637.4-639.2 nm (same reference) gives 638.719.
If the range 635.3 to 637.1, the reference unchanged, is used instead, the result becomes 636.078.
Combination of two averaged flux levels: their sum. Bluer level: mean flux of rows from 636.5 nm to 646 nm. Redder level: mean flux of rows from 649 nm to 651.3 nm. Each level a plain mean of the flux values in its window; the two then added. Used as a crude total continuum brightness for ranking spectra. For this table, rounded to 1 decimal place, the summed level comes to 37.8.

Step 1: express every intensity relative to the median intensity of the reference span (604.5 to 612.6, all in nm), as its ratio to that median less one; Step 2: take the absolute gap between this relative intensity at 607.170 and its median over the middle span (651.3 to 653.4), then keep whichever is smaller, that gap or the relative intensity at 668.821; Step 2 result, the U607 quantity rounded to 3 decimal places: -0.013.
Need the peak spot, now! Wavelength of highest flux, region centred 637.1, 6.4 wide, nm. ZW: 636.957 nm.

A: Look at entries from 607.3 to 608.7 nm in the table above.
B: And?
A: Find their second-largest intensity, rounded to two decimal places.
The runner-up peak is 19.02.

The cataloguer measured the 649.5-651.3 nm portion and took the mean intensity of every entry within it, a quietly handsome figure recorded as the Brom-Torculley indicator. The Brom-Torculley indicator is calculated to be 19.2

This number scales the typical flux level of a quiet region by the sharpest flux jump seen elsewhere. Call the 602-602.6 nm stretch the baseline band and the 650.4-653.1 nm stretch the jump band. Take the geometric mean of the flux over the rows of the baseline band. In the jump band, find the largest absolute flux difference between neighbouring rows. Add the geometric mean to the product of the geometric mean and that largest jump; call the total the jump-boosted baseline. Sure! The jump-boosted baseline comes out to 42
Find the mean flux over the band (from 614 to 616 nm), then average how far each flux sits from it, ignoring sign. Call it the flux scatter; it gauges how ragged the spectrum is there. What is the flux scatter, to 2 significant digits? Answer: 0.43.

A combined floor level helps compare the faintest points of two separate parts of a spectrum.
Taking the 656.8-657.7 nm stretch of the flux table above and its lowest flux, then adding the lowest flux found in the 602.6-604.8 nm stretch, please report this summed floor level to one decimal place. 37.4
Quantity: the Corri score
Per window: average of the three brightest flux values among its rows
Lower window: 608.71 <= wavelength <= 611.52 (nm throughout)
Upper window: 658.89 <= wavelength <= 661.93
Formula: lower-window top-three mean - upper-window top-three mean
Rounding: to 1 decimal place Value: -1.6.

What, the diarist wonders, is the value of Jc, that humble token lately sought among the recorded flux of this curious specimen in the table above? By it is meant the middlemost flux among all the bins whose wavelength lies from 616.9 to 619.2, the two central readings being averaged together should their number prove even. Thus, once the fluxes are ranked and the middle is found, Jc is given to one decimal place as 18.0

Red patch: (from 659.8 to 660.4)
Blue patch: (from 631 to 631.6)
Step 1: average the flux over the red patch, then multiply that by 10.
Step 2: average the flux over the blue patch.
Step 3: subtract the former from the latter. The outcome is -188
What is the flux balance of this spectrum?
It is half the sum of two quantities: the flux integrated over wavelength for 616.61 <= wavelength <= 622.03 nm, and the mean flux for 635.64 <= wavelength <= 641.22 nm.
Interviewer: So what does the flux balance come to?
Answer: 55.6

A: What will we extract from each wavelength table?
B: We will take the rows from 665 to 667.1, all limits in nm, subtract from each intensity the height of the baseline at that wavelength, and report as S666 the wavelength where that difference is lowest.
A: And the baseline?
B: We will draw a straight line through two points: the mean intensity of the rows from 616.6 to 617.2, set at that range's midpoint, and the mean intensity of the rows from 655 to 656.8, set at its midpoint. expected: 666.669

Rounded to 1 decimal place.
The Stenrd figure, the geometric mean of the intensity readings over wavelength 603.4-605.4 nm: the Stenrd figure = 19.3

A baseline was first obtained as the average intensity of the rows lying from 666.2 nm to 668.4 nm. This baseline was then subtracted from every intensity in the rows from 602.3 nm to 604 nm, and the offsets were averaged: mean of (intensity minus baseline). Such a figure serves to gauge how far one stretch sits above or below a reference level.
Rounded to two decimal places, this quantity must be -0.02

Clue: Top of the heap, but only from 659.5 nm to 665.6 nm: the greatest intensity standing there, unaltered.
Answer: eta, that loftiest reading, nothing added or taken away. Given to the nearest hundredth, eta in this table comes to 20.75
